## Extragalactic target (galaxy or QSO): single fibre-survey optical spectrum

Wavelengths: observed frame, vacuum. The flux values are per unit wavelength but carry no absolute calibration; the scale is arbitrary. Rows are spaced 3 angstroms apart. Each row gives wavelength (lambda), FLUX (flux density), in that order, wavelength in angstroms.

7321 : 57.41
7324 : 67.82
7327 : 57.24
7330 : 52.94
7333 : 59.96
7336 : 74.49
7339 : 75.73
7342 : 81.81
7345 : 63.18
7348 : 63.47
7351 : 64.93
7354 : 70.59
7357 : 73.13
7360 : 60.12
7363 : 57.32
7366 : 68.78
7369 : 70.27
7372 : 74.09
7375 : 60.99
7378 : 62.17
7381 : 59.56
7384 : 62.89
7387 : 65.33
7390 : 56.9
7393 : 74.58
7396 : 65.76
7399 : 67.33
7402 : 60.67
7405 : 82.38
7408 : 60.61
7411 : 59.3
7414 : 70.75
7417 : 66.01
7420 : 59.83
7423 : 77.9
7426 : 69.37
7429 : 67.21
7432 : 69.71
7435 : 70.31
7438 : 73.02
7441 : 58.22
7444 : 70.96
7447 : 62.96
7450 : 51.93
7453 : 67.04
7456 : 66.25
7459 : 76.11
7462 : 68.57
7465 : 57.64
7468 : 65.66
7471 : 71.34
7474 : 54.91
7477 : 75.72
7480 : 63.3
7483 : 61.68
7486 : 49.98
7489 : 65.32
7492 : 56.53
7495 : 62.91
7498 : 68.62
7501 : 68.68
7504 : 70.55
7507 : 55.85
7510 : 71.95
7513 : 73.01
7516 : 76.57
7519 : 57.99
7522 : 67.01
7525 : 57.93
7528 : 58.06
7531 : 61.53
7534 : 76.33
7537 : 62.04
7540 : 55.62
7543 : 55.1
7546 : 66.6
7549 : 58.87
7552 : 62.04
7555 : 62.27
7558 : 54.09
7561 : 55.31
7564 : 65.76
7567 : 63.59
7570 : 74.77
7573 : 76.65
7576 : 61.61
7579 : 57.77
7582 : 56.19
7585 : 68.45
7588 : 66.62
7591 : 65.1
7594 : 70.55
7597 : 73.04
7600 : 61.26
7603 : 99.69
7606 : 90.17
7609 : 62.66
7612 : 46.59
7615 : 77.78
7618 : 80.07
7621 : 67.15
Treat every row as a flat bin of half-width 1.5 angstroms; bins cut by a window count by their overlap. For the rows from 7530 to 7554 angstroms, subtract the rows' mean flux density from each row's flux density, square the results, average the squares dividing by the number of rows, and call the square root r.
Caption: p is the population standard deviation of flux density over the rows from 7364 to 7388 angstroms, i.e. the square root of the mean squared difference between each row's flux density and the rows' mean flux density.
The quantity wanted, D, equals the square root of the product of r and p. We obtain 5.5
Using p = 4.8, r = 6.4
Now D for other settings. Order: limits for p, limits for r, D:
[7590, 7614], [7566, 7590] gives 10.5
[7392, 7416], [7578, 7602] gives 6.5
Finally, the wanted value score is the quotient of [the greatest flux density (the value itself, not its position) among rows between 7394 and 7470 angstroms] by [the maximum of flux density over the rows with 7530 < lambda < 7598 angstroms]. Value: 1.07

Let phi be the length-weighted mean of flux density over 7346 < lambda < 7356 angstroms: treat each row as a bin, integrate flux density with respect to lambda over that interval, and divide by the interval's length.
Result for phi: 66.5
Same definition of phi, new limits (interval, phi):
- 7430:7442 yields 68.2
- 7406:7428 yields 66.6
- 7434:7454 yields 64.7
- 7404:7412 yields 67.0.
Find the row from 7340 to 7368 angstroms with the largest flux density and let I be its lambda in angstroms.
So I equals 7342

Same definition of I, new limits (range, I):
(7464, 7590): 7573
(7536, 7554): 7546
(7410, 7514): 7423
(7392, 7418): 7405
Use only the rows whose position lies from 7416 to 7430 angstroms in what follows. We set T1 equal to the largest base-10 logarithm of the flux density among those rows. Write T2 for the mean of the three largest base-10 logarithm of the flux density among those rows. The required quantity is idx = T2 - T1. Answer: -0.038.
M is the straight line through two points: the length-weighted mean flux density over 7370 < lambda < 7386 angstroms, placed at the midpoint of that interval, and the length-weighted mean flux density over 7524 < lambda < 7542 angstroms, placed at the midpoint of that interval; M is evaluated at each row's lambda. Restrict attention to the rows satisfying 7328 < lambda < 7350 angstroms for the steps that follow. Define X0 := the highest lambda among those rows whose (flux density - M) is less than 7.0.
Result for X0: 7348 angstroms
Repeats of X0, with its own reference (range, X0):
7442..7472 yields 7468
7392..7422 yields 7420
